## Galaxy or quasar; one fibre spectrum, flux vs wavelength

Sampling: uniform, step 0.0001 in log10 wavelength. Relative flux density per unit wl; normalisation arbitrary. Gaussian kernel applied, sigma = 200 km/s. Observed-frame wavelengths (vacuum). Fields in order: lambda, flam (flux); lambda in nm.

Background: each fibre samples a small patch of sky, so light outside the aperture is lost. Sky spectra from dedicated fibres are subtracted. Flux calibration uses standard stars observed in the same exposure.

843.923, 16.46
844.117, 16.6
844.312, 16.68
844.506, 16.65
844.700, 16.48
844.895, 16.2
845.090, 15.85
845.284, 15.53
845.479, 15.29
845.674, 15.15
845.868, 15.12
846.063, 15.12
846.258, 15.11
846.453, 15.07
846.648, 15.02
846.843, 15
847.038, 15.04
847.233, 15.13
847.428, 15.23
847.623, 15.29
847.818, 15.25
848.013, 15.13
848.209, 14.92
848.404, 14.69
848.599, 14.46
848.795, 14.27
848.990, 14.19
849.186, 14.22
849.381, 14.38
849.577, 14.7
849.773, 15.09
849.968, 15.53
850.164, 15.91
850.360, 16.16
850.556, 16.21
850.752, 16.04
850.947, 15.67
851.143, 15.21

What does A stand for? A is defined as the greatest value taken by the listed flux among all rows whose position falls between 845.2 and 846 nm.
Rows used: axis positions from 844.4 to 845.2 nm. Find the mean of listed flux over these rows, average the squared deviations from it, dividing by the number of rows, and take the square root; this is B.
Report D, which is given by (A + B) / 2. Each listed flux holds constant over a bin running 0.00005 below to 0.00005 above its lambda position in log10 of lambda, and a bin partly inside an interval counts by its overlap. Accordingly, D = 7.9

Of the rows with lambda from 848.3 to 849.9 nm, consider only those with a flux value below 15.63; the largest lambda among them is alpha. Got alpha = 849.773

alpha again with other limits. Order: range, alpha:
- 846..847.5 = 847.428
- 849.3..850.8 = 849.968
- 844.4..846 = 845.868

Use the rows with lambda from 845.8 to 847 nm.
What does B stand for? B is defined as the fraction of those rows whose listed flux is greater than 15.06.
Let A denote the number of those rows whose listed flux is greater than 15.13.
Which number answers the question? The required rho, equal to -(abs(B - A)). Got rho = -0.7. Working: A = 0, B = 0.7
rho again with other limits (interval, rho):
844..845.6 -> -7.0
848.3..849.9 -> -0.1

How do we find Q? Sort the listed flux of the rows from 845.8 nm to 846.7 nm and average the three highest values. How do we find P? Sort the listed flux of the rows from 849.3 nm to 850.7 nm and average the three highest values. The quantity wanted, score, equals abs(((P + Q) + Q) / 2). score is 23.2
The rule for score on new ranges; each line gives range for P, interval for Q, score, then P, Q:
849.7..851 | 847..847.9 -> 23.3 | 16.1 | 15.26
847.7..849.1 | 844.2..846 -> 24.2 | 15.1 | 16.60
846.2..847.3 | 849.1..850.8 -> 23.7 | 15.1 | 16.14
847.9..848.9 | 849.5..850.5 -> 23.3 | 14.9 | 15.87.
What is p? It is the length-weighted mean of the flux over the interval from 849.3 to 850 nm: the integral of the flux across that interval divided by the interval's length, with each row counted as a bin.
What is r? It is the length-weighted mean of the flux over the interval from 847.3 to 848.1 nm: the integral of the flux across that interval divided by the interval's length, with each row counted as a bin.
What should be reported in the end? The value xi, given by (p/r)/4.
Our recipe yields 0.244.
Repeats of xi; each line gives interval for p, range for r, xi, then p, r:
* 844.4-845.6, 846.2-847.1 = 0.266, 16.0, 15.0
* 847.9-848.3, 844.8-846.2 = 0.243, 15.0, 15.5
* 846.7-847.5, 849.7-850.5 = 0.240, 15.1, 15.7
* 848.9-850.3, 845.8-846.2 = 0.247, 14.9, 15.1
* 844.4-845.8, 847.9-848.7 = 0.268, 15.9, 14.8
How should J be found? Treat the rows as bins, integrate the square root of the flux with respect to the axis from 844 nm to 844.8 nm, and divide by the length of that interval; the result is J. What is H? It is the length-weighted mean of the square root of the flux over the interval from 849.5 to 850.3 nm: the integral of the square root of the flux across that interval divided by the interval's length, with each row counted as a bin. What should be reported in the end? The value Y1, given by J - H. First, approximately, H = 3.918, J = 4.07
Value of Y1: 0.16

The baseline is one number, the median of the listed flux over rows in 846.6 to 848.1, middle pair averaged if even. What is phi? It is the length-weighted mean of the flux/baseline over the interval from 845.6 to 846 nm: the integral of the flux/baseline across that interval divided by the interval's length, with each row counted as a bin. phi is 1.002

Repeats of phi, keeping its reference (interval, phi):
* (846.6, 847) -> 0.992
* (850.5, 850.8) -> 1.065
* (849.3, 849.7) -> 0.962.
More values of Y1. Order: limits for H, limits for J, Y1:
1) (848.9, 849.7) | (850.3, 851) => 0.22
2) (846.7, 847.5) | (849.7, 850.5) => 0.08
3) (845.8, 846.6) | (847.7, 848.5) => -0.01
